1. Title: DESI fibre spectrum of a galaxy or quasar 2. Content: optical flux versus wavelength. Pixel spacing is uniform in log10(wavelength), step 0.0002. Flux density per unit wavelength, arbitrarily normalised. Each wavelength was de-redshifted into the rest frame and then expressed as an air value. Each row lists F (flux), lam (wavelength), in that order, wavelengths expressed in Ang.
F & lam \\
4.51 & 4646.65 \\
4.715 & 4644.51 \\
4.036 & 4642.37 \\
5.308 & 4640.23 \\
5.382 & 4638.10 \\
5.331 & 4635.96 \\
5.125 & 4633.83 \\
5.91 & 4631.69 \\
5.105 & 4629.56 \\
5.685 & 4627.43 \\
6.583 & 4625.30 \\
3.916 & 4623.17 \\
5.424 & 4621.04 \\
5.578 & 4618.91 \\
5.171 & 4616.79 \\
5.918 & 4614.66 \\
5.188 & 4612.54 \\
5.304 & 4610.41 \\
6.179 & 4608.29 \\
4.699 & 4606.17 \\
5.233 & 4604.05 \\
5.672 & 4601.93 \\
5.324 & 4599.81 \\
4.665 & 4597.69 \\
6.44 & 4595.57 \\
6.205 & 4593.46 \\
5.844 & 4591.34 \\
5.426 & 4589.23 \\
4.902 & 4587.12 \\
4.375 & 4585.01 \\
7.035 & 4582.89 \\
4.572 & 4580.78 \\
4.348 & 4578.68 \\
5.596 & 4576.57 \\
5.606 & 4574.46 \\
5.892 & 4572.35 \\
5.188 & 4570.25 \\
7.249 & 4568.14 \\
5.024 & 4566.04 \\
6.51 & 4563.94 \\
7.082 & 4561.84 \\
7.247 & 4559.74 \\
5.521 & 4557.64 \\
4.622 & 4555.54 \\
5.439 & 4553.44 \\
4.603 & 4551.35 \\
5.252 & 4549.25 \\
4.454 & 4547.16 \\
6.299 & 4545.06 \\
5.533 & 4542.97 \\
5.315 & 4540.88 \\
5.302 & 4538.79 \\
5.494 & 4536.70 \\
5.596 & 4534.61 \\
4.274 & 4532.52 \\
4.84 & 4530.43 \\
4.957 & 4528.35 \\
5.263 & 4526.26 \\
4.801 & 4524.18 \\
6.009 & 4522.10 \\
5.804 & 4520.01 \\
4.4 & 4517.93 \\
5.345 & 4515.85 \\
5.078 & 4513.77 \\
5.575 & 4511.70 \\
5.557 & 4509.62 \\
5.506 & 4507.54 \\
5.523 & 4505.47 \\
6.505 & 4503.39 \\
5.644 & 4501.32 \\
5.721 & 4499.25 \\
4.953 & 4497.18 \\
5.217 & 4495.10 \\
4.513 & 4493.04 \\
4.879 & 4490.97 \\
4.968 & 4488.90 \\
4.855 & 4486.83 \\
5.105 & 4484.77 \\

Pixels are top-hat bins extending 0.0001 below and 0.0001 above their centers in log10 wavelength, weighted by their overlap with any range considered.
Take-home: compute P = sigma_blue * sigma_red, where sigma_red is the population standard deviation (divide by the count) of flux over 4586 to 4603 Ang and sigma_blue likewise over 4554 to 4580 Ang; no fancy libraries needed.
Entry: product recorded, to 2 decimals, 0.54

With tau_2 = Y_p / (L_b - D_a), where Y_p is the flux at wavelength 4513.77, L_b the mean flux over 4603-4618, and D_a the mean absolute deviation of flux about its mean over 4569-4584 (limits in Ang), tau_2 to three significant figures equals 1.07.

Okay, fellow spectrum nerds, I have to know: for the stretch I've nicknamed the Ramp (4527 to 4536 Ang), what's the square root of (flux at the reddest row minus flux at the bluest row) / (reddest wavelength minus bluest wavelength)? 0.32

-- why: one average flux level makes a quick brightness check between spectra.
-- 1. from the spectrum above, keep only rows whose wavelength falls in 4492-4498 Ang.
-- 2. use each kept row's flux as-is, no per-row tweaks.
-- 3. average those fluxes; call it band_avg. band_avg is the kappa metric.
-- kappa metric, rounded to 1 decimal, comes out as 4.9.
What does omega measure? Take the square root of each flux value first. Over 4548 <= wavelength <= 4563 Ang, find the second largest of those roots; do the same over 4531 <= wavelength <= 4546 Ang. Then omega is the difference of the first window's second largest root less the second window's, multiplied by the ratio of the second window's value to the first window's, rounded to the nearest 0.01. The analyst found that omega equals 0.26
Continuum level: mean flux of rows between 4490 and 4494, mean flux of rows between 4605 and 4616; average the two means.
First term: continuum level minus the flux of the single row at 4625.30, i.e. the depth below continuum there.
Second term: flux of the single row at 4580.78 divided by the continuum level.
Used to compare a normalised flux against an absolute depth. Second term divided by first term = -1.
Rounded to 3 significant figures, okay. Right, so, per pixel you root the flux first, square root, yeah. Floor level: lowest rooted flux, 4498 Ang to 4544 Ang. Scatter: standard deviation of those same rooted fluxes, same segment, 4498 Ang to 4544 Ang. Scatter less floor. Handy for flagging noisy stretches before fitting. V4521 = -1.96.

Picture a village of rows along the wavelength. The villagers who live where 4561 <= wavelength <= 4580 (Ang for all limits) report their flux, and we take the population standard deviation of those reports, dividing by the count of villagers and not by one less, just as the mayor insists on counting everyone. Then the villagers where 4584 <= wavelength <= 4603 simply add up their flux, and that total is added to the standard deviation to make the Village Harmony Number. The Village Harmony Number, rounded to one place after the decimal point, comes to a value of 49.8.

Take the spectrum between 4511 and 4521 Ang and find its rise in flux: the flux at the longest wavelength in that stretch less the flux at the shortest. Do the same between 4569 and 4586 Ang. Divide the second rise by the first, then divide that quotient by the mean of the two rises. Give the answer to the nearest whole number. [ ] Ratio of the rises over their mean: 12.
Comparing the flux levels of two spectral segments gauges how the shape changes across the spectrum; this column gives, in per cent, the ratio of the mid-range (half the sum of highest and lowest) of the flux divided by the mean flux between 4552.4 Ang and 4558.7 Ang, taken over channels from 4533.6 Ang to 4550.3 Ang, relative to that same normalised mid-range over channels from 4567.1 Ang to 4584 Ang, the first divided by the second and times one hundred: 93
